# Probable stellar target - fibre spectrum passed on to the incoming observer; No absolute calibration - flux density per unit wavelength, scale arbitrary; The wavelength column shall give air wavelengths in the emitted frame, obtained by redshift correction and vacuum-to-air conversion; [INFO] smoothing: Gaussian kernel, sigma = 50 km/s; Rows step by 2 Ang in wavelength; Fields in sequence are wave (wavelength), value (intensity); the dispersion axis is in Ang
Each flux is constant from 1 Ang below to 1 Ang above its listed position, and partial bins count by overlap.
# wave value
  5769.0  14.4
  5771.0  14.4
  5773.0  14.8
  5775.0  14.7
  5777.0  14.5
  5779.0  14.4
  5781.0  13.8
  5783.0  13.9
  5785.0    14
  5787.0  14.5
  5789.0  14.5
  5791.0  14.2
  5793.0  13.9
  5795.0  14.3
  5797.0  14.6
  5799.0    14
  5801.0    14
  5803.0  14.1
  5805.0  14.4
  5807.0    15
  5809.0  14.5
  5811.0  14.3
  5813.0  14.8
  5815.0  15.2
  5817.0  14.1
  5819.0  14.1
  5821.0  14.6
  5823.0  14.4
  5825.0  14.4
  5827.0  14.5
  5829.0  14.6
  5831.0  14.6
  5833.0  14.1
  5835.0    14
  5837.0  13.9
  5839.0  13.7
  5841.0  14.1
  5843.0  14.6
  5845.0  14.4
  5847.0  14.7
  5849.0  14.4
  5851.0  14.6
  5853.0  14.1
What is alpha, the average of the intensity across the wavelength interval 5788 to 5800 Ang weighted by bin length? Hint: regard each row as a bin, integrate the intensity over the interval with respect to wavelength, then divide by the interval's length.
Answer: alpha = 14.25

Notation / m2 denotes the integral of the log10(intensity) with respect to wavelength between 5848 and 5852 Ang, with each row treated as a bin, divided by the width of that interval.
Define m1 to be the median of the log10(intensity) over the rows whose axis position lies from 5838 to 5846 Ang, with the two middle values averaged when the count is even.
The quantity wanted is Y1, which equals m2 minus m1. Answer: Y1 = 0.0076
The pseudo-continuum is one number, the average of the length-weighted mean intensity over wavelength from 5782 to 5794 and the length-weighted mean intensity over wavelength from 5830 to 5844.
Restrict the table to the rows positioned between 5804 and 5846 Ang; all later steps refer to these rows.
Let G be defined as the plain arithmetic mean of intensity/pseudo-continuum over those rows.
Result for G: 1.02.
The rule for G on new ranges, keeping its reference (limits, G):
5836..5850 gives 1.01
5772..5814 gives 1.01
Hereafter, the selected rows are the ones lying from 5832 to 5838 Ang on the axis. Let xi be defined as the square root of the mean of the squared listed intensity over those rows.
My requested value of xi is 14.0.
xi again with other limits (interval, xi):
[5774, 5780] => 14.5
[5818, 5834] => 14.4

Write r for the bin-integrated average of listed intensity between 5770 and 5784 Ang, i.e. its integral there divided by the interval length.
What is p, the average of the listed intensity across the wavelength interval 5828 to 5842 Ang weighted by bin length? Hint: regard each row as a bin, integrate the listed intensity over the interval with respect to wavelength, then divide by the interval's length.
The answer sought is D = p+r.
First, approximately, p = 14.14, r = 14.4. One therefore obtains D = 28.5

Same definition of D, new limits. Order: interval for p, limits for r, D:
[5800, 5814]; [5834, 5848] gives 28.6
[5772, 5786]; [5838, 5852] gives 28.7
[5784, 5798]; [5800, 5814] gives 28.7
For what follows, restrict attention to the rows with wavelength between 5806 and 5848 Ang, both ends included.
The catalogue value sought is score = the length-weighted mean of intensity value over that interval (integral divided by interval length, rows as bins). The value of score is 14.41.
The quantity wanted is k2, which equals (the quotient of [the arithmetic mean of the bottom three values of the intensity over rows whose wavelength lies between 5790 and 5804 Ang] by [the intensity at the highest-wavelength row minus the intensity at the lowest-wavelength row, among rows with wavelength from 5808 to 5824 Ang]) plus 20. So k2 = -120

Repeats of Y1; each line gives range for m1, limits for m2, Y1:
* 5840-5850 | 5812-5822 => 0.0046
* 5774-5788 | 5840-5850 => 0.0012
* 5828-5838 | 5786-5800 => 0.0056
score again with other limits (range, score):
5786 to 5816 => 14.42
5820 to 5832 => 14.52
